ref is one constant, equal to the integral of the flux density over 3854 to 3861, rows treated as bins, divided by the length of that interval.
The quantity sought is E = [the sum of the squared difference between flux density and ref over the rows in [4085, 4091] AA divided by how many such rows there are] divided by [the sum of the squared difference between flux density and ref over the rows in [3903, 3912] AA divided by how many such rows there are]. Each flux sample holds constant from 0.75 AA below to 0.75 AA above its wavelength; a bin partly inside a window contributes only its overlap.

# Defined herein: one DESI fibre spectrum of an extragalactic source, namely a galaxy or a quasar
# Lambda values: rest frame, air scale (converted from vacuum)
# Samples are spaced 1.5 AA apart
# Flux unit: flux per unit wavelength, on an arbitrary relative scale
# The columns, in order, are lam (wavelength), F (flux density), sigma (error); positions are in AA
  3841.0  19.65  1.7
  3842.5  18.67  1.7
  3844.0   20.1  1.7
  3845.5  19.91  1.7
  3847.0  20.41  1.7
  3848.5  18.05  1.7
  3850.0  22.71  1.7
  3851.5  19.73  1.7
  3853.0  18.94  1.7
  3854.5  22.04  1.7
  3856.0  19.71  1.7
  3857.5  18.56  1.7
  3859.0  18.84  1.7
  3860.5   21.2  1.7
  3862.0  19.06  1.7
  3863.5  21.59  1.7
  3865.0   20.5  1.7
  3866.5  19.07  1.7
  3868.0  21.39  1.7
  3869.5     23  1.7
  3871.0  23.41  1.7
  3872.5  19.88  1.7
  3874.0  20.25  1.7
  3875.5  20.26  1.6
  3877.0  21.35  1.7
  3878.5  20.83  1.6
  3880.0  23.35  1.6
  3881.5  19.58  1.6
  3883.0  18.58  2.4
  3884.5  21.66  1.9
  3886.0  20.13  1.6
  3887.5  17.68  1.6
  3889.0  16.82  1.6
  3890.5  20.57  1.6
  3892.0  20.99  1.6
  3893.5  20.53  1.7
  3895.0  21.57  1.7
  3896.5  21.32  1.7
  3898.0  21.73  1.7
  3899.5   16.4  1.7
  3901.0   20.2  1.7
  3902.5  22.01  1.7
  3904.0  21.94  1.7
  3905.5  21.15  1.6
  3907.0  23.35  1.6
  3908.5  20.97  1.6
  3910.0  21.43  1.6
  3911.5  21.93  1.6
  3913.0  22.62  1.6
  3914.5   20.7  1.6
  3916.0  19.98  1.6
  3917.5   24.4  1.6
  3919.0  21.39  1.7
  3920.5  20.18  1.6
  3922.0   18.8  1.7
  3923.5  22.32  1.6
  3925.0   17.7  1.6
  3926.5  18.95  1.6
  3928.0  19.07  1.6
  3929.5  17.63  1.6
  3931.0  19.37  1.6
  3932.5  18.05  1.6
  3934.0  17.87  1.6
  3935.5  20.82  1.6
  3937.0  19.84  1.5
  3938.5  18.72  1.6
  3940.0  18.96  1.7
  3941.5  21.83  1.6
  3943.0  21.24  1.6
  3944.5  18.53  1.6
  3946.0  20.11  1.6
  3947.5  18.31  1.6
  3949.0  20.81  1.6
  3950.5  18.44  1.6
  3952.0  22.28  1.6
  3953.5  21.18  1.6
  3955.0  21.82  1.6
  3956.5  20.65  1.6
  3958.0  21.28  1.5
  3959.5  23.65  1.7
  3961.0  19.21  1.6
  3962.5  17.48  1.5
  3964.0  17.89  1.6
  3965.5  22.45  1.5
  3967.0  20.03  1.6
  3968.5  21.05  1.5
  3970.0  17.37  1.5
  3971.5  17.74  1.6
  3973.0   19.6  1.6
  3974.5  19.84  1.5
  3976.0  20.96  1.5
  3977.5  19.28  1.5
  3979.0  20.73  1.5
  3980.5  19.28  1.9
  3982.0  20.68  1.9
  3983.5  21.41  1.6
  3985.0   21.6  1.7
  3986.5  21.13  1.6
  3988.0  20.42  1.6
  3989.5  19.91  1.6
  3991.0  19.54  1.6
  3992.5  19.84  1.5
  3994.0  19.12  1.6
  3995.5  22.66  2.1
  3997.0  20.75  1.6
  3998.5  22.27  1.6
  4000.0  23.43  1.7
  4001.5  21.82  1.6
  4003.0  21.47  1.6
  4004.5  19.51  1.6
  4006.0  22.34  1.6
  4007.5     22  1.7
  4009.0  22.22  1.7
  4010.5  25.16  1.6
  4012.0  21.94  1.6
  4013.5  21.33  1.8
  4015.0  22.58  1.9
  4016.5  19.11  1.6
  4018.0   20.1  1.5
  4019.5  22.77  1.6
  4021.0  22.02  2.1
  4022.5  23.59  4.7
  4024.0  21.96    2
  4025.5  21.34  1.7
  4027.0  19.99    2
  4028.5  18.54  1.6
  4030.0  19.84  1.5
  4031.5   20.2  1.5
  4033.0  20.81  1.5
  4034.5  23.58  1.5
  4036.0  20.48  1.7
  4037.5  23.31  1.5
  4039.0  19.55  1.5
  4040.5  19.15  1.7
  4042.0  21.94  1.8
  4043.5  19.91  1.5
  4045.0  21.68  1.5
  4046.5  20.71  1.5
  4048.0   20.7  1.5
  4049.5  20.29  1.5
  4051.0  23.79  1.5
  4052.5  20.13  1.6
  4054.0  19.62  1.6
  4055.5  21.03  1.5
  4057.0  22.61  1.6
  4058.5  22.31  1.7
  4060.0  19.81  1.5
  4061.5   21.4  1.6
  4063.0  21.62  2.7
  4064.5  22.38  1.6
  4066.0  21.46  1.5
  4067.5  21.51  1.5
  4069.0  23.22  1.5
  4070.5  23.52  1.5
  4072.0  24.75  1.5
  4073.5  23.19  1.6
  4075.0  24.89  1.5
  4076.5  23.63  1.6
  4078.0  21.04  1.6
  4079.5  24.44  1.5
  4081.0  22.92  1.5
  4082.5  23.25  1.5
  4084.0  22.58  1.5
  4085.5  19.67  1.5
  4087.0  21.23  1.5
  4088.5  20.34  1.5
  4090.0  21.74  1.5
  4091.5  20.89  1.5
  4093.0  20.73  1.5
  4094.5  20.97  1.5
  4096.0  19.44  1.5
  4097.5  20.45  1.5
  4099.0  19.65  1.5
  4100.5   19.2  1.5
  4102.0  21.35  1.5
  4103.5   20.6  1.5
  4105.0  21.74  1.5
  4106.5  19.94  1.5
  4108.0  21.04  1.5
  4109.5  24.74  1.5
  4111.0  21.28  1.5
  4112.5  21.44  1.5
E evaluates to 0.3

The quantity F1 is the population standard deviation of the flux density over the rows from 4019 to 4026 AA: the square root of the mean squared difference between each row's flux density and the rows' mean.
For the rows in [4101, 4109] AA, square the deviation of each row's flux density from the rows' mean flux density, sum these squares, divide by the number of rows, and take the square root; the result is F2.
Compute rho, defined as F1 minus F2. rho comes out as 0.15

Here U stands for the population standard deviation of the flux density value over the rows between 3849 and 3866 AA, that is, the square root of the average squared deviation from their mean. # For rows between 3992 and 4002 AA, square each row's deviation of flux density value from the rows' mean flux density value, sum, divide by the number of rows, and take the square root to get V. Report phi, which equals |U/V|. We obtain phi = 0.94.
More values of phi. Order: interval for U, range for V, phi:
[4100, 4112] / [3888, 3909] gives 0.84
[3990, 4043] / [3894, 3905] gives 0.84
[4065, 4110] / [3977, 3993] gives 2.09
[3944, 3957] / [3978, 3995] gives 1.73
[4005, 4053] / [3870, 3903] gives 0.88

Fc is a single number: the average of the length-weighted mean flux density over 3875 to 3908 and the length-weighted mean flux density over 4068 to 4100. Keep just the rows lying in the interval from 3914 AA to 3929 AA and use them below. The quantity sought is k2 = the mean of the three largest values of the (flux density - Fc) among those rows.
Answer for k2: 1.43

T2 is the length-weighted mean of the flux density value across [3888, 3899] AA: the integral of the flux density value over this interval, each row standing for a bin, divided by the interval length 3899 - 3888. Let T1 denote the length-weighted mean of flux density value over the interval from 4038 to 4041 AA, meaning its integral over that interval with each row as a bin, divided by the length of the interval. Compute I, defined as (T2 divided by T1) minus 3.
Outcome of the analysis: -1.97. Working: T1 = 19.7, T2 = 20.3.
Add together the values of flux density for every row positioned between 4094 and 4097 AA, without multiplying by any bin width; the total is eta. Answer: 40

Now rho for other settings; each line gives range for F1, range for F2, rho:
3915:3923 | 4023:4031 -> 0.71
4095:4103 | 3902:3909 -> -0.05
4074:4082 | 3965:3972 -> -0.58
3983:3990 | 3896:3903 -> -1.43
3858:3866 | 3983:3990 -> 0.48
